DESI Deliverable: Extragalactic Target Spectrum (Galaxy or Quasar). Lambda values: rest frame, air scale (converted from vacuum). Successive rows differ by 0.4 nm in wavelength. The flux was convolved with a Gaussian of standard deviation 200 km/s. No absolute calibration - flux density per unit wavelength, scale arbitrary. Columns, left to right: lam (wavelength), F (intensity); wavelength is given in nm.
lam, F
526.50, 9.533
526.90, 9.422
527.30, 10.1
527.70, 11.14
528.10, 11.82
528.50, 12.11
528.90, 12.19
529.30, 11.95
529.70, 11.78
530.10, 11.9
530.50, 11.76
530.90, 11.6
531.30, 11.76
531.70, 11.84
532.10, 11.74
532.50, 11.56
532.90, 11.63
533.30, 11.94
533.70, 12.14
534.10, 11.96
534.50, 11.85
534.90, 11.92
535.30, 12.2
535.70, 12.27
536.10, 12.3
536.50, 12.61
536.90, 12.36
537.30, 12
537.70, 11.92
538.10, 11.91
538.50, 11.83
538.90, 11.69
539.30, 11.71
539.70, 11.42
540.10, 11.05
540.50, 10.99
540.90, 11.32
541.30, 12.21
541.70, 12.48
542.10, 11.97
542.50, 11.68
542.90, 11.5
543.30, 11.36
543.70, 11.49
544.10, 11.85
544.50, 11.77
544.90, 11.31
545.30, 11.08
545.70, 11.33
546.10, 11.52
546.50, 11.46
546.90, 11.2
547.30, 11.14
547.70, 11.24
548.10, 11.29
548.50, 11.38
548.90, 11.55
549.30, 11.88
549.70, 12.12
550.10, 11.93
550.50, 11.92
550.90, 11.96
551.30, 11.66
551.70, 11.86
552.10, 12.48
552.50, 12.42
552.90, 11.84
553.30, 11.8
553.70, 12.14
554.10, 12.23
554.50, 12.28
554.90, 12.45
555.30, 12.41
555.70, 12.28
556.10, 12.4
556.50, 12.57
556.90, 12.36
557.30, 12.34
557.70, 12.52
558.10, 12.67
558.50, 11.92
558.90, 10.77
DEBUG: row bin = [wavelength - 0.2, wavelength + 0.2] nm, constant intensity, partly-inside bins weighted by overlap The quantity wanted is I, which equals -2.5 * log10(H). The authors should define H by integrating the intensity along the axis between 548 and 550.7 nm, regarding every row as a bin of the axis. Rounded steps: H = 31.7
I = -3.75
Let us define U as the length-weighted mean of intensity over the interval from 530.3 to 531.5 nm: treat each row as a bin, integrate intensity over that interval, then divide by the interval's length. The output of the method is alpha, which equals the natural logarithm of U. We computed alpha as 2.46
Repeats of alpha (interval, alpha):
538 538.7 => 2.47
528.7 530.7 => 2.48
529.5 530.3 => 2.47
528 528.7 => 2.48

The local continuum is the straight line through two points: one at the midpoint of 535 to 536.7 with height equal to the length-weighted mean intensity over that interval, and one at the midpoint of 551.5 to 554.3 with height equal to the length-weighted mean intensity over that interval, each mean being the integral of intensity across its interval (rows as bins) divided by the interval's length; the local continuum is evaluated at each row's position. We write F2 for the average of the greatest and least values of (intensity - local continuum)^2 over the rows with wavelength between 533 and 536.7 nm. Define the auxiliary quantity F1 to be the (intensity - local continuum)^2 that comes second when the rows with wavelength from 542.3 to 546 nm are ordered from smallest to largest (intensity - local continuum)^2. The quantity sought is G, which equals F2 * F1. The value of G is 0.023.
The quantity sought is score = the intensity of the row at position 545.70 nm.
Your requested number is 11.33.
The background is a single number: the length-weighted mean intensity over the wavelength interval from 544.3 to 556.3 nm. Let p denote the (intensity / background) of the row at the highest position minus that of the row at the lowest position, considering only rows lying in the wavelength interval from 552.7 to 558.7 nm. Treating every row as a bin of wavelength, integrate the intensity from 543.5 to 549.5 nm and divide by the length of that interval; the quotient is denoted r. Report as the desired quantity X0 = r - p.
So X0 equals 11.4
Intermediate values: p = 0.007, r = 11.4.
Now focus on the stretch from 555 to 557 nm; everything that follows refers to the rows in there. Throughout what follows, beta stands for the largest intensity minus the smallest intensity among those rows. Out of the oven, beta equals 0.3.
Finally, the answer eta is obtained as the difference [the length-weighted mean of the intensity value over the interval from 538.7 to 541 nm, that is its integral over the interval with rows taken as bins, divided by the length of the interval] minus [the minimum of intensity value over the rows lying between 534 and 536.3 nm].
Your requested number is -0.5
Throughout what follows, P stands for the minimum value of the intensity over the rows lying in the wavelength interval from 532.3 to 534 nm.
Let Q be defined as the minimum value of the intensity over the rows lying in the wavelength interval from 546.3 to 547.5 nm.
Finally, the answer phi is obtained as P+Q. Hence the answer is 22.7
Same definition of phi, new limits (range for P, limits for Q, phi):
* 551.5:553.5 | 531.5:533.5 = 23.4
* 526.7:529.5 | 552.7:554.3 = 21.2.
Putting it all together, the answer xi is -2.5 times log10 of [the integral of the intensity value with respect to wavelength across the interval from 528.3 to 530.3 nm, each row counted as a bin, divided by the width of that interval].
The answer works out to -2.70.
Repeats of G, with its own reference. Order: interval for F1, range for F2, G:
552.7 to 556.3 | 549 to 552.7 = 0.002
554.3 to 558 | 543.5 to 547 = 0.029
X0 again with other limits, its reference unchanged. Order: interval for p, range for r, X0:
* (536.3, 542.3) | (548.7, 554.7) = 12.1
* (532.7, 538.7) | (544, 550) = 11.5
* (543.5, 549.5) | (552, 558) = 12.3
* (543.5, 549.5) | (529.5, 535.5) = 11.8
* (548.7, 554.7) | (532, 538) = 12.0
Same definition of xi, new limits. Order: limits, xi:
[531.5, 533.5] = -2.67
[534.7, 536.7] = -2.72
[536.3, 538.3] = -2.71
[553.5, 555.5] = -2.72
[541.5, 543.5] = -2.68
